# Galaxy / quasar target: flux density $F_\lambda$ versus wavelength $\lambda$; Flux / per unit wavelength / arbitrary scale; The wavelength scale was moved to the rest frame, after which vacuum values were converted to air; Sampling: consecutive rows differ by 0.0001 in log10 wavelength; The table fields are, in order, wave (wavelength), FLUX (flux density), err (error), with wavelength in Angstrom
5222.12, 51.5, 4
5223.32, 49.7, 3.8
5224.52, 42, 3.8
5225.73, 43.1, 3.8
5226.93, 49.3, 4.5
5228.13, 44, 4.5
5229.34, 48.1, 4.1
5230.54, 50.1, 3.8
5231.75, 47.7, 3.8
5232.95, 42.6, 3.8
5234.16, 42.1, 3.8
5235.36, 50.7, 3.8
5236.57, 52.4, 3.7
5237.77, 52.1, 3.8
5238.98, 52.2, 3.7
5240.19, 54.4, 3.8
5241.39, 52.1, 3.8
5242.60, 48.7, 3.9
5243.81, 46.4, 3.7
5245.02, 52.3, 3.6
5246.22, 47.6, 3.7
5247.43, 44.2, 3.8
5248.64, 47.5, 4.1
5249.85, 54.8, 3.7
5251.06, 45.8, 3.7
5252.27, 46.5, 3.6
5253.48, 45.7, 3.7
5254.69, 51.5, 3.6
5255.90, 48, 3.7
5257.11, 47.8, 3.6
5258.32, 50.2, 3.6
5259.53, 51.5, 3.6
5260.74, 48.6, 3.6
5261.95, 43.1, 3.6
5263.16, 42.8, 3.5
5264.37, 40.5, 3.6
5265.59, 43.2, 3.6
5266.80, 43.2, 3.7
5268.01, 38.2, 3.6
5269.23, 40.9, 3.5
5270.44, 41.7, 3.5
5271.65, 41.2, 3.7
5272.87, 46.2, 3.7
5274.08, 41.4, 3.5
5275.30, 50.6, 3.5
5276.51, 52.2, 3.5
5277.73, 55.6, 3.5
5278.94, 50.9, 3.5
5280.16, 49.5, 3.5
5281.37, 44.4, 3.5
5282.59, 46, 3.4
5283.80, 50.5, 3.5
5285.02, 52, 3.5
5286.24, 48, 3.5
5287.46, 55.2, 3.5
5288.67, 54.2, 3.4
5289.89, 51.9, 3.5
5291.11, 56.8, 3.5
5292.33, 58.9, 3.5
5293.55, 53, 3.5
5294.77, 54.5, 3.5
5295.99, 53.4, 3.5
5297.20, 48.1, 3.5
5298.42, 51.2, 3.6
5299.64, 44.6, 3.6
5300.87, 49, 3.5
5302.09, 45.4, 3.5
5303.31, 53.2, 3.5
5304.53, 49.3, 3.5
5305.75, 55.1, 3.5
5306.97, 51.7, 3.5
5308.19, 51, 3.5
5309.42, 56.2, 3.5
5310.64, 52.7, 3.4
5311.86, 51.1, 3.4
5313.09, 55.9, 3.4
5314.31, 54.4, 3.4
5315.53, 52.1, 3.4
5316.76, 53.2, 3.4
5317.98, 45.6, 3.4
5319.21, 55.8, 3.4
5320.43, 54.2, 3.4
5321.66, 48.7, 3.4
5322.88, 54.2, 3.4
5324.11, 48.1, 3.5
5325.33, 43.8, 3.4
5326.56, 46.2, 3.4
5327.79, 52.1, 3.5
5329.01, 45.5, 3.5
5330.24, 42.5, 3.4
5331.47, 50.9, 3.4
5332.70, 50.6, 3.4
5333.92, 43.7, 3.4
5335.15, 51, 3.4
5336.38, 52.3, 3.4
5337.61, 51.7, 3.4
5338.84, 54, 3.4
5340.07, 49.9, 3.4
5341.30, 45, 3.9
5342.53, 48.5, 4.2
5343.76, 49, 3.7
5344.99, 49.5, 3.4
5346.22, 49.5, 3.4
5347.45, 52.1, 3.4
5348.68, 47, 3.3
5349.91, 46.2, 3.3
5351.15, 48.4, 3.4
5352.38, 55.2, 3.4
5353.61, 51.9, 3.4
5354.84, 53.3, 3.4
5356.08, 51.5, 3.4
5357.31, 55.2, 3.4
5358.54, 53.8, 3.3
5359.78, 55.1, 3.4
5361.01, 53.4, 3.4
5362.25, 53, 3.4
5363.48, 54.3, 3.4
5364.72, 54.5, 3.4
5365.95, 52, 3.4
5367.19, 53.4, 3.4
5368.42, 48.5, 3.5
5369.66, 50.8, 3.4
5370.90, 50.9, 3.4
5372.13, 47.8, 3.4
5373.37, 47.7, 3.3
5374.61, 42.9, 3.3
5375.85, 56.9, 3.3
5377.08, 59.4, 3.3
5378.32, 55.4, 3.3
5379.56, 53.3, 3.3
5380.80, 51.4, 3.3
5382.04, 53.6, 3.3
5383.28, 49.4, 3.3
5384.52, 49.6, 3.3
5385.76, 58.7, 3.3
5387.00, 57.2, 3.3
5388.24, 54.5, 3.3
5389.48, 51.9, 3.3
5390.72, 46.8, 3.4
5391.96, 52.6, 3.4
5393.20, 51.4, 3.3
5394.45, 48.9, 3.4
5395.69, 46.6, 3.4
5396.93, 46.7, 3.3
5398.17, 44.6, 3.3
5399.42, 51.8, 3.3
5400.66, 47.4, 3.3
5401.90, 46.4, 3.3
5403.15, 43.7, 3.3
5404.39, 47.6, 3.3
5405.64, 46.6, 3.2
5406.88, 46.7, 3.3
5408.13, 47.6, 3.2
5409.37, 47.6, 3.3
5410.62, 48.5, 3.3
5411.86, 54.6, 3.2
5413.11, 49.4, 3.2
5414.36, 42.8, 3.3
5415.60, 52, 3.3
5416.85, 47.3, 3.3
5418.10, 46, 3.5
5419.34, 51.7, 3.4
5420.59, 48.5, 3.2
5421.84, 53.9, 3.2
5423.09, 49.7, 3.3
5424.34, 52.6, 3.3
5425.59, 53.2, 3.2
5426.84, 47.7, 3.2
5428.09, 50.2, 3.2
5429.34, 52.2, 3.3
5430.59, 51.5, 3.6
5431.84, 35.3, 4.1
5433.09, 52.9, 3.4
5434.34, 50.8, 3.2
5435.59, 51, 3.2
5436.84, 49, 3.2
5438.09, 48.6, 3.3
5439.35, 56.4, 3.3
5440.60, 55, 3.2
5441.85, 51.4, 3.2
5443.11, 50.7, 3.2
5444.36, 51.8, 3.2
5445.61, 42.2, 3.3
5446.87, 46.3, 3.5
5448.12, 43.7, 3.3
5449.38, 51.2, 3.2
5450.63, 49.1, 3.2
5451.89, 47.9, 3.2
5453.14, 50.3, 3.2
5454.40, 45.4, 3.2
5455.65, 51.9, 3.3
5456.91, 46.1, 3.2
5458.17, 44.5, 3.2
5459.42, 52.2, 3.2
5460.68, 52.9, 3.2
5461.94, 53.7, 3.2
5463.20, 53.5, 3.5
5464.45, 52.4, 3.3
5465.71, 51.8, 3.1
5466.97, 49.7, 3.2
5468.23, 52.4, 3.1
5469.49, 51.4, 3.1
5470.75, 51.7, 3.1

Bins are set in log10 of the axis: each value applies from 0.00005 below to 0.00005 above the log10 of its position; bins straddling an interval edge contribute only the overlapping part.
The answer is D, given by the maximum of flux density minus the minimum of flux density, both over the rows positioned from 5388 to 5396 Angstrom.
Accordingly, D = 7.9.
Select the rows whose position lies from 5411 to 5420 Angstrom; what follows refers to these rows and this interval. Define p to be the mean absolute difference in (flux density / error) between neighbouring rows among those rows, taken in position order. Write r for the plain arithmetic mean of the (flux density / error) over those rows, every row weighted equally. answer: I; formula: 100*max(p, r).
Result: 1484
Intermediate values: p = 1.93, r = 14.8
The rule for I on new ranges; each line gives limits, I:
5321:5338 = 1423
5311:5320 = 1547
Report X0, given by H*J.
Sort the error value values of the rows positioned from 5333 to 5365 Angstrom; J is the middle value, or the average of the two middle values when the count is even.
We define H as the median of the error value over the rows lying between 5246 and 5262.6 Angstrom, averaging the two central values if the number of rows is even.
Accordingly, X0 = 12.4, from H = 3.65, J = 3.40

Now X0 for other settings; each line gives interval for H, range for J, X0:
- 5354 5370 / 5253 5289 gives 11.9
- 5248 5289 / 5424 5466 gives 11.5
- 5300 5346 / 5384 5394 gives 11.2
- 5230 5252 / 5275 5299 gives 13.3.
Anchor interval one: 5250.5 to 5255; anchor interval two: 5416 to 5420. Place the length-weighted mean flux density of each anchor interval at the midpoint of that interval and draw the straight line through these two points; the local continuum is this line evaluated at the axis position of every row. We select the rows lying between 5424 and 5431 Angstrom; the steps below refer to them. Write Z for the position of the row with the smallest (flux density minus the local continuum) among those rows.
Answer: 5426.84 Angstrom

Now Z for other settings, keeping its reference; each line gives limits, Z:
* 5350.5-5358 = 5351.15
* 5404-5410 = 5405.64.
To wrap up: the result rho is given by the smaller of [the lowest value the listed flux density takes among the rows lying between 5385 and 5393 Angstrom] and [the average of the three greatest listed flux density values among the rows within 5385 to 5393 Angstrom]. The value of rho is 47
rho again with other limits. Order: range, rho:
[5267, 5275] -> 38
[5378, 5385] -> 49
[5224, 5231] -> 42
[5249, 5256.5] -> 46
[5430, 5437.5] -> 35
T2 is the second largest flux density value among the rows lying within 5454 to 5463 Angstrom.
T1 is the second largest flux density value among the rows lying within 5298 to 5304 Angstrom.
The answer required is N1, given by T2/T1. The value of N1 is 1.03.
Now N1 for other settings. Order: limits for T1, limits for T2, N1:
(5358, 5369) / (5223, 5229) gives 0.90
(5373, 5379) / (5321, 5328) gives 0.92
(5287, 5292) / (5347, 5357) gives 0.97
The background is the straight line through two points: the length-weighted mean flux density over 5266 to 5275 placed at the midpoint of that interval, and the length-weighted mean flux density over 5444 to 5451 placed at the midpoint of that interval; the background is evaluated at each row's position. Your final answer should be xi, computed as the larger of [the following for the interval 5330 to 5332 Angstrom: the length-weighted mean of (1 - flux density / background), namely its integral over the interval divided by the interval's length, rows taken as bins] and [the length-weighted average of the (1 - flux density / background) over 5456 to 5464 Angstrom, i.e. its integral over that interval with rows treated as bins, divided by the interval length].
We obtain -0.06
